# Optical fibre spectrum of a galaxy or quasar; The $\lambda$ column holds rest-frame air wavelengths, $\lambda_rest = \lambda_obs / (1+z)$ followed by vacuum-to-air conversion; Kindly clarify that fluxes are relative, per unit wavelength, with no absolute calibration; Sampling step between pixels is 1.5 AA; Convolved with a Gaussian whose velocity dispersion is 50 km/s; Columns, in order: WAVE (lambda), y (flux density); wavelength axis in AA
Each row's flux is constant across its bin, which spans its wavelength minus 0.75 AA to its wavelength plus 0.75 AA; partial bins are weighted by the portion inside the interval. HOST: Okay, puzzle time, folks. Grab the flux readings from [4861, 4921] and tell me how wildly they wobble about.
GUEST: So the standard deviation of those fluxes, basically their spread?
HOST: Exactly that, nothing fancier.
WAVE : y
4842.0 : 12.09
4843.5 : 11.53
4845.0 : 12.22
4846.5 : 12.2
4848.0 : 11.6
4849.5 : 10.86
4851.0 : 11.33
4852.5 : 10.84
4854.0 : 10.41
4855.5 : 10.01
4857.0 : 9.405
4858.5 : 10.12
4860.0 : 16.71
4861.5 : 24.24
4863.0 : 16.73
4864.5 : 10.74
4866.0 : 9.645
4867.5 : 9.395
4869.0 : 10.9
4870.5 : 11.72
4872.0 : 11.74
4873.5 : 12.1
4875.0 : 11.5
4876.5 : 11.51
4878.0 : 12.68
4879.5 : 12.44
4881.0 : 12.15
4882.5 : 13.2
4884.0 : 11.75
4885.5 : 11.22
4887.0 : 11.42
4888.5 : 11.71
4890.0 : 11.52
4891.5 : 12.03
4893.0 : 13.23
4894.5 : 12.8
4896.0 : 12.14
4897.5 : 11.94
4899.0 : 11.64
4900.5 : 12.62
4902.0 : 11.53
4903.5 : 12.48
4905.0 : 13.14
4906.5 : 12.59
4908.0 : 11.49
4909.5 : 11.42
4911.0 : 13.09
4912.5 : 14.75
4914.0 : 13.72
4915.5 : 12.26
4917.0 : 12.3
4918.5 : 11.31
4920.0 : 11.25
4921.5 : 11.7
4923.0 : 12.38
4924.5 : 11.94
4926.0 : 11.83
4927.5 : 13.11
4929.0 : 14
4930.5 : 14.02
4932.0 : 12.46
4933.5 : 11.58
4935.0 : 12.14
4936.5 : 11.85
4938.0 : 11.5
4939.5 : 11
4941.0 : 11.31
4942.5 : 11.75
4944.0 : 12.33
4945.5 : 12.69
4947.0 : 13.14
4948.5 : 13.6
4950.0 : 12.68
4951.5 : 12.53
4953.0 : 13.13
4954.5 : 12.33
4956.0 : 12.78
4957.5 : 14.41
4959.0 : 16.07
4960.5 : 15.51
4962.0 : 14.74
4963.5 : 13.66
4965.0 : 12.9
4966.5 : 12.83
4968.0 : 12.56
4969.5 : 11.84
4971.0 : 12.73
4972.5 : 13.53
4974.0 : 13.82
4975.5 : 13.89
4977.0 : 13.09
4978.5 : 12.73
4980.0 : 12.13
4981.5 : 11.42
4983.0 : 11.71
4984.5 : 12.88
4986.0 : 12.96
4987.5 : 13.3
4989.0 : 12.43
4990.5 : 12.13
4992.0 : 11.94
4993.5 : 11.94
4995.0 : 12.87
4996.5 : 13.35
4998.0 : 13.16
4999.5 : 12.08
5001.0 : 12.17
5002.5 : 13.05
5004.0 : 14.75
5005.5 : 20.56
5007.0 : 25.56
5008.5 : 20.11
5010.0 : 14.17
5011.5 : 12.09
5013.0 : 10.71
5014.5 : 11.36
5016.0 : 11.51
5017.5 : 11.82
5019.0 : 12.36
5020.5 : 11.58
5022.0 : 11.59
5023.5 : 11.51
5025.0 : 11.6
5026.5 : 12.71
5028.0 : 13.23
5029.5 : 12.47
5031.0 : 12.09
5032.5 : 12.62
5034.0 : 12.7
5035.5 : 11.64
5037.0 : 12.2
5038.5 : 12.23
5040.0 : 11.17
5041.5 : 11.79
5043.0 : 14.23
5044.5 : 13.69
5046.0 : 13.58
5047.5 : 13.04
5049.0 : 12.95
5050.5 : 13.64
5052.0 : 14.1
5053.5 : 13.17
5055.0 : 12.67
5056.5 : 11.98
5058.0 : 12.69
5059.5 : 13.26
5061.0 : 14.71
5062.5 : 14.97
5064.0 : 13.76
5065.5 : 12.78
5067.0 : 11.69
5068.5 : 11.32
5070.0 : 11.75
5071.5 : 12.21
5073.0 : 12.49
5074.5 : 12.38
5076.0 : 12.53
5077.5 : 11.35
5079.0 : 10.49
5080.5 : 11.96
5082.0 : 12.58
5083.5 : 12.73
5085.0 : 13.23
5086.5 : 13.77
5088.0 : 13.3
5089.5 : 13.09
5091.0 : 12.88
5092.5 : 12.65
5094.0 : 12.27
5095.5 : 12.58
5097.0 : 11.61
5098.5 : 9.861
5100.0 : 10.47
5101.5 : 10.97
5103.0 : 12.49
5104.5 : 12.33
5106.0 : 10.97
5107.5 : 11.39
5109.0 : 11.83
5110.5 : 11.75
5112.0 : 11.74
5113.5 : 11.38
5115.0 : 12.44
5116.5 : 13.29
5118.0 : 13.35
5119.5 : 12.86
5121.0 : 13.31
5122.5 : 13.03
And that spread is 2.3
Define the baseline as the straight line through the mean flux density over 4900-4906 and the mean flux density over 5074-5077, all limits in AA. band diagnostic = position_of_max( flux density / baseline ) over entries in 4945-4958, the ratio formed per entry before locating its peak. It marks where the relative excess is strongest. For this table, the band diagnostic 4957.5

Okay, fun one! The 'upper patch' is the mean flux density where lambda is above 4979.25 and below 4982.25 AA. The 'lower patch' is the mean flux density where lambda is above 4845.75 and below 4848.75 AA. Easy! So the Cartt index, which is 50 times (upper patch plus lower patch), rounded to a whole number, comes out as 1184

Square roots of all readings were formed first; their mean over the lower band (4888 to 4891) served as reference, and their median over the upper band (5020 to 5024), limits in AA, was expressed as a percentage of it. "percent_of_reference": 100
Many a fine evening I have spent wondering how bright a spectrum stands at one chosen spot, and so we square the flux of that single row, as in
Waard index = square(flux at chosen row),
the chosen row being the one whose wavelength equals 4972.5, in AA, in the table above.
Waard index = 183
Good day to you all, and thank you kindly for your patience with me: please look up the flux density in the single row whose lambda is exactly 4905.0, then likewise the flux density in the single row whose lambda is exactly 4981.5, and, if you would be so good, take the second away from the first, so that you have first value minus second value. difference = 2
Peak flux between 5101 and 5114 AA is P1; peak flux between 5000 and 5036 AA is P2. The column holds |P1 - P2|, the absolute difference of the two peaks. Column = 13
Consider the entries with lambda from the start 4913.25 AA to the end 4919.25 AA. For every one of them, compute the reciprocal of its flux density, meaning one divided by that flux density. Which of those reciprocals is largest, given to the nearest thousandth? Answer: 0.088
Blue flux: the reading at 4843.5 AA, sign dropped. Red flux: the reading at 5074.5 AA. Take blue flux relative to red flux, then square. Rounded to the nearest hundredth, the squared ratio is 0.87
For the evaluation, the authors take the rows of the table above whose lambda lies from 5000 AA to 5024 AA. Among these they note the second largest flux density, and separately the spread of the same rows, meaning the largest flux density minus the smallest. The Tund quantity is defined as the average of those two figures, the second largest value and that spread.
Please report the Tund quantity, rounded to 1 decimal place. 17.7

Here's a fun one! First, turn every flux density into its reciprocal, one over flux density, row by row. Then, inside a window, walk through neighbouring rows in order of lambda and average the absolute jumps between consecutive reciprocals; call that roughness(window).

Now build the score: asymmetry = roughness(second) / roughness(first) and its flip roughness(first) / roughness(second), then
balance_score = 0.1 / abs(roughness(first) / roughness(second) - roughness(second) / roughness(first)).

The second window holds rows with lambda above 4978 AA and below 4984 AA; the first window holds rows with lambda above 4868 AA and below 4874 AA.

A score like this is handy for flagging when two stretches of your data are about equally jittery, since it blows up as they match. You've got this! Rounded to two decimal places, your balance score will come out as 0.24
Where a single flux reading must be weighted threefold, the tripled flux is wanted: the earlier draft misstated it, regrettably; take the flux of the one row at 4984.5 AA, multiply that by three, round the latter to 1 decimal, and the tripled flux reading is 38.6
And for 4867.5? 28.2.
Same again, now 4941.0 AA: 33.9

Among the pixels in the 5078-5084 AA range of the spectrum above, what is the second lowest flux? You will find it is 11.96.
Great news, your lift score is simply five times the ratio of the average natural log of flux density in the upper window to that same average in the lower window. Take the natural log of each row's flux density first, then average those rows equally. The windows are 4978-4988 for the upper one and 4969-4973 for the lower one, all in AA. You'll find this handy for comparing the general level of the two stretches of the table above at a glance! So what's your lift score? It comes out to 4.96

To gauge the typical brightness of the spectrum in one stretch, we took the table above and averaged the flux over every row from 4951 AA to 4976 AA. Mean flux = 13.49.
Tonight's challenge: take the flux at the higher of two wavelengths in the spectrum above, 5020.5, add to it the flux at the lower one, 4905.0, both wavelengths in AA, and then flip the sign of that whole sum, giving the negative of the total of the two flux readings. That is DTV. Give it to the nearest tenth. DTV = -24.7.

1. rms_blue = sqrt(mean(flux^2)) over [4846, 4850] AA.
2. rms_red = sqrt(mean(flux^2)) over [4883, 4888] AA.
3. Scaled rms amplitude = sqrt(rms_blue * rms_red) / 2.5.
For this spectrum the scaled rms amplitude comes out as 4.6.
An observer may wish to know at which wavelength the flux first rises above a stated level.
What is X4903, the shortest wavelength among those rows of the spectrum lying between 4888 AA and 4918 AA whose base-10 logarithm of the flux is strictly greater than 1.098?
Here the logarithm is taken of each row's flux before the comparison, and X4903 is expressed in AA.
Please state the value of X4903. 4893.0 AA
